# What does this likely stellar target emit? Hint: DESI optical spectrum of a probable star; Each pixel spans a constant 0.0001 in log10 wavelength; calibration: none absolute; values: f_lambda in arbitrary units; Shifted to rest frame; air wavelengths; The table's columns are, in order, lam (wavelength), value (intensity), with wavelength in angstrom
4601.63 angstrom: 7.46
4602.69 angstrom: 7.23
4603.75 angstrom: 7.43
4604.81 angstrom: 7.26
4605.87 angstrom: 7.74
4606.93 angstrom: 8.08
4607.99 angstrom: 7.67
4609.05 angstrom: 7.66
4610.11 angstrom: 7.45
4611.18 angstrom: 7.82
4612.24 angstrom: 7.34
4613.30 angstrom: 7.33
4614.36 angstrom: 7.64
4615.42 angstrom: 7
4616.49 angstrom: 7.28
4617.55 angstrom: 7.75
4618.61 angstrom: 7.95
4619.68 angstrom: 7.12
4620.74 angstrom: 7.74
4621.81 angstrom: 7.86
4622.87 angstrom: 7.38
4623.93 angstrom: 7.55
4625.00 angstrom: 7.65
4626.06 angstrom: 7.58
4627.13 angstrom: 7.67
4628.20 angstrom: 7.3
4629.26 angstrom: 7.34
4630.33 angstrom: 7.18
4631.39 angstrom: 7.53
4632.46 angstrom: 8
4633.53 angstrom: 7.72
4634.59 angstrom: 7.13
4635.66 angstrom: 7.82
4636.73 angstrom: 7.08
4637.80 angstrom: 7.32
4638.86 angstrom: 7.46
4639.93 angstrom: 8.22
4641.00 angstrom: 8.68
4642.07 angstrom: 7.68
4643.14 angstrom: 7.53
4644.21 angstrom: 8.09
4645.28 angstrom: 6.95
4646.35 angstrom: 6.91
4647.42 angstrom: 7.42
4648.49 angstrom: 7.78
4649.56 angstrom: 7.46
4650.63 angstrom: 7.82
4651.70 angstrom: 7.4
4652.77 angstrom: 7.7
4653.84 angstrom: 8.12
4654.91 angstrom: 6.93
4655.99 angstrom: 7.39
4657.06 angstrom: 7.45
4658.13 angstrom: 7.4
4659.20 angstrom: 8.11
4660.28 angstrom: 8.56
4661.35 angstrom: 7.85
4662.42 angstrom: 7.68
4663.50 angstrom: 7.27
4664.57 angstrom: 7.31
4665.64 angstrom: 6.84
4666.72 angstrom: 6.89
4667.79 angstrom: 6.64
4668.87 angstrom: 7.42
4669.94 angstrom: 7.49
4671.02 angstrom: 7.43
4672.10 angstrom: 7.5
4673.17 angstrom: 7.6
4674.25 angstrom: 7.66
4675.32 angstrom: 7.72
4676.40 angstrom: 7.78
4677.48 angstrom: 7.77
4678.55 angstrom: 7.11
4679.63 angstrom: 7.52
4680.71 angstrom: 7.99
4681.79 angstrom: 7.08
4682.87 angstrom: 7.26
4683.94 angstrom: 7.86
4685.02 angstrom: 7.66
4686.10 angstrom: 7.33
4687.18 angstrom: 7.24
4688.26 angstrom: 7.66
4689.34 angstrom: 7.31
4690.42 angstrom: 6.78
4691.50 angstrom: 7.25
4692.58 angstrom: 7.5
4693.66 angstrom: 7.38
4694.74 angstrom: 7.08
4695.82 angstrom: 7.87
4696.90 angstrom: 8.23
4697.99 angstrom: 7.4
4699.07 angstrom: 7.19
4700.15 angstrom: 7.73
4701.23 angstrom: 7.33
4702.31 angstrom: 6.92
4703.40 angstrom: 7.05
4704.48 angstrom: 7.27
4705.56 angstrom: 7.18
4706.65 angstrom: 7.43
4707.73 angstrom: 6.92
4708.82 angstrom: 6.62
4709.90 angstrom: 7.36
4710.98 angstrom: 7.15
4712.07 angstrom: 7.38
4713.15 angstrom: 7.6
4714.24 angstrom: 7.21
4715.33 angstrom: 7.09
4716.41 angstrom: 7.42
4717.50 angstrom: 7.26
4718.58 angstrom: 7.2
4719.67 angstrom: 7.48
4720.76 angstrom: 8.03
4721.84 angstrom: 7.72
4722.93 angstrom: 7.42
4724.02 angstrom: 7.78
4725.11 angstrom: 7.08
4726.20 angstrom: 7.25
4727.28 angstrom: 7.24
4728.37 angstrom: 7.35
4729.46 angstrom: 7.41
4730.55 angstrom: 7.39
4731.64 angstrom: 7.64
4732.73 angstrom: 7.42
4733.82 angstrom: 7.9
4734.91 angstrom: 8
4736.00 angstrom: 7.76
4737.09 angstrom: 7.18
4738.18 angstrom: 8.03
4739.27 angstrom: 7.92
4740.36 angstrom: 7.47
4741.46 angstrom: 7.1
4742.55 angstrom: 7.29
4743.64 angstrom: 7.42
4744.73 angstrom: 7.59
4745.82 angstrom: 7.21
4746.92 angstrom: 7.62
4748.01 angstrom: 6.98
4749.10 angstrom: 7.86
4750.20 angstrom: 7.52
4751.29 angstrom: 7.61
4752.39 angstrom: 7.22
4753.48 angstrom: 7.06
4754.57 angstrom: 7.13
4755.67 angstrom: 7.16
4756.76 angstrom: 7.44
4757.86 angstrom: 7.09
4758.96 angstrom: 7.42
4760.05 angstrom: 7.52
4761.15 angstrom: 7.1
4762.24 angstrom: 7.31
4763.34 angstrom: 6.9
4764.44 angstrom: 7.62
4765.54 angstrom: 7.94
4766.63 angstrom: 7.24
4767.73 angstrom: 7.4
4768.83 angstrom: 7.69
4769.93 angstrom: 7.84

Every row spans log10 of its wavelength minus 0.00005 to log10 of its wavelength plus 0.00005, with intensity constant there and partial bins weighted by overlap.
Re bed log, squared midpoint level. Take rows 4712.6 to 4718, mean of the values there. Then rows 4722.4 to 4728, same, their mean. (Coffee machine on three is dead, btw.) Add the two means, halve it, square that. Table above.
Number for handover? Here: 53.8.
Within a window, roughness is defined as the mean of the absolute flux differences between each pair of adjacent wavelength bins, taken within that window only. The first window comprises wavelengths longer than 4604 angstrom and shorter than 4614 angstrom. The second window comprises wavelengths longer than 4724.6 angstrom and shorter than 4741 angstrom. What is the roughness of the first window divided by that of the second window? 1.1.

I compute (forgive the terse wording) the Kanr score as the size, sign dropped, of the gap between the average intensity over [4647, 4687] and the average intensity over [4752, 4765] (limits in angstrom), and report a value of 0.27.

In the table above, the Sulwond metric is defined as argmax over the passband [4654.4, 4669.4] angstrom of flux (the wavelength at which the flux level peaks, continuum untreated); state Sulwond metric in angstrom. 4660.28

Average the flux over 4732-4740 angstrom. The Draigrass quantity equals 7.74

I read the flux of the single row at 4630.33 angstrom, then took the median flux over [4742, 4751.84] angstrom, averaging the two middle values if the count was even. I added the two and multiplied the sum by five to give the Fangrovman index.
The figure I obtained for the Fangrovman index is 73.5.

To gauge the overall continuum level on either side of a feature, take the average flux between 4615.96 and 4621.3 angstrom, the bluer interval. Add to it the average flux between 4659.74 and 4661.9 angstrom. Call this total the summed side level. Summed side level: 15.8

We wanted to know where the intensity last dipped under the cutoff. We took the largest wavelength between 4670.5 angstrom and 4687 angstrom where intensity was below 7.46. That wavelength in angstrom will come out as 4686.10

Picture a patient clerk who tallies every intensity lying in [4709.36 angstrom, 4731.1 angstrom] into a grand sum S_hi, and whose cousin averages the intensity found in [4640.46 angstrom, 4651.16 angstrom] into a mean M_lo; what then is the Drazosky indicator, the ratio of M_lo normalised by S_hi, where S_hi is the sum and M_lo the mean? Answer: 0.052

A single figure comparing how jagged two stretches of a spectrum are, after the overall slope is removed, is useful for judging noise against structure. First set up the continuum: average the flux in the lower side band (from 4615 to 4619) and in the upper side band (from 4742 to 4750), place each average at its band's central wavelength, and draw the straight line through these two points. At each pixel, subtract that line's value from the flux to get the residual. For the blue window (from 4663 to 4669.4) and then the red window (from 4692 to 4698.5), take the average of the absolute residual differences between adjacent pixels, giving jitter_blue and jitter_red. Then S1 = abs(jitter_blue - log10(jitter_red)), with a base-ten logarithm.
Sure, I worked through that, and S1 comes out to 0.64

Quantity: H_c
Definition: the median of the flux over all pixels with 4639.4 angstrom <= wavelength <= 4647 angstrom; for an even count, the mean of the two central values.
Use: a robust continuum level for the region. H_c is 7.68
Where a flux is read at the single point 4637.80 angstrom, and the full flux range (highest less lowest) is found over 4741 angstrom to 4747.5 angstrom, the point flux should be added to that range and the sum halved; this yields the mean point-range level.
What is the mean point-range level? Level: 3.92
